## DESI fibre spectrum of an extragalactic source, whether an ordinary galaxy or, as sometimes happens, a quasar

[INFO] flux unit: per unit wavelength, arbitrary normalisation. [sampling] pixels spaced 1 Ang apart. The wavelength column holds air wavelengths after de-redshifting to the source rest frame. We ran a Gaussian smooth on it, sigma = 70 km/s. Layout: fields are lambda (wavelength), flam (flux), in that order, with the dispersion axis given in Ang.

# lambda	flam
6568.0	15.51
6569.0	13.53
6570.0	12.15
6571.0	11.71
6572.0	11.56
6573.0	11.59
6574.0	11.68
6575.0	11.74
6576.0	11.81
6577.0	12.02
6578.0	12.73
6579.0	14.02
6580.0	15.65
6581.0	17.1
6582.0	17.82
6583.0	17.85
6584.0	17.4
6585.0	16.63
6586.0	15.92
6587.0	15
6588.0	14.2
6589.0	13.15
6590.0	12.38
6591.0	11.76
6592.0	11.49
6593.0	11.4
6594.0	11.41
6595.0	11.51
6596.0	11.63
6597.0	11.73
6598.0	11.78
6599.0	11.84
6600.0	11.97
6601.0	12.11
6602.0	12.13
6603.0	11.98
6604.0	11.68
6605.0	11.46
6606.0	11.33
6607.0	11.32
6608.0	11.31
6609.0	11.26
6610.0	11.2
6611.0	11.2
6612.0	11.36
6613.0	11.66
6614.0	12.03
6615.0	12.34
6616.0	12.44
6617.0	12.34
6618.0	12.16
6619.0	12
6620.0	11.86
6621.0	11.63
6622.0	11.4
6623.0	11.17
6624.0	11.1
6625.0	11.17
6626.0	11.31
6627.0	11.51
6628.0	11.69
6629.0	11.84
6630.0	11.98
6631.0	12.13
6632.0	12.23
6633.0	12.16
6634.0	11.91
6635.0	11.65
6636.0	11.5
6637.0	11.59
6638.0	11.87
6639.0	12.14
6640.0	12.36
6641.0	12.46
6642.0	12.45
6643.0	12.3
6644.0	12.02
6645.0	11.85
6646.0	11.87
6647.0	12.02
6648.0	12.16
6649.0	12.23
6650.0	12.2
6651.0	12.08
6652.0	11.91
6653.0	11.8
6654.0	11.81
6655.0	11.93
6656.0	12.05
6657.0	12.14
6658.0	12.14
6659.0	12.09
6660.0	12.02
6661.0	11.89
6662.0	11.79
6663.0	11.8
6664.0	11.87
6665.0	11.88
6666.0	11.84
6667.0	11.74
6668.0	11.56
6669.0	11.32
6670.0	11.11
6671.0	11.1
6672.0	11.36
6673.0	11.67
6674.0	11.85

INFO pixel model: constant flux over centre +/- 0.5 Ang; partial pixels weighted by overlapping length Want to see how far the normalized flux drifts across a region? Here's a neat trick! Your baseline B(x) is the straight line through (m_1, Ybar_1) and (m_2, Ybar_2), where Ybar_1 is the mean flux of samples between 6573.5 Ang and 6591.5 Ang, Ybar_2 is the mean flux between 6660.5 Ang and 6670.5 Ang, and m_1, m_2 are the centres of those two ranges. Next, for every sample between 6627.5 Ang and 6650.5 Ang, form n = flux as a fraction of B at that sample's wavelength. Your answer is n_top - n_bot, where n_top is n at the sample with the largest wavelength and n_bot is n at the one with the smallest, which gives 0.10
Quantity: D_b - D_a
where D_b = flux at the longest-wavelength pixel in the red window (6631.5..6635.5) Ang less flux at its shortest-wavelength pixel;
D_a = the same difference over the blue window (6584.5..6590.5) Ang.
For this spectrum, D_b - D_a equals 3.7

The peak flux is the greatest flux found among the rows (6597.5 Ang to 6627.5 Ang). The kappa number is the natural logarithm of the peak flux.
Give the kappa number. 2.52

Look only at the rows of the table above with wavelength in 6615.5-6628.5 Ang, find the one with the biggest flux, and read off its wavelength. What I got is 6616.0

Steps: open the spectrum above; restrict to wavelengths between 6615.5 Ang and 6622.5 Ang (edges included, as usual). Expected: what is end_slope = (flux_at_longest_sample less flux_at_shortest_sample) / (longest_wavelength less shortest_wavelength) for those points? -0.17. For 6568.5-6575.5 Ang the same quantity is -0.30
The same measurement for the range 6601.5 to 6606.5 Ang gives -0.20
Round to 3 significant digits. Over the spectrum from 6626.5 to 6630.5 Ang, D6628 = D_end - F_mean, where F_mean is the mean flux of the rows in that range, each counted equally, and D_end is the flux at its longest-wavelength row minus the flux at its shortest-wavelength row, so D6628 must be -11.3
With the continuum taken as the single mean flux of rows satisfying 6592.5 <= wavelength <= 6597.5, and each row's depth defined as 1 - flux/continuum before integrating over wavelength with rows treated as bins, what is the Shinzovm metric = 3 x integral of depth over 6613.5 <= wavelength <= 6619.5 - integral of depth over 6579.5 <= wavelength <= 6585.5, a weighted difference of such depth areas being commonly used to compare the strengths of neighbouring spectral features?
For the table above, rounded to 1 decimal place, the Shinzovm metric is 1.8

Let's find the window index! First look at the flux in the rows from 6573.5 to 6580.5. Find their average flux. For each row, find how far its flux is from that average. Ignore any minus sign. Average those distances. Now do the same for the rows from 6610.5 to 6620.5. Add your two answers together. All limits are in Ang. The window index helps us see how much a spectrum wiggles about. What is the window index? 1.49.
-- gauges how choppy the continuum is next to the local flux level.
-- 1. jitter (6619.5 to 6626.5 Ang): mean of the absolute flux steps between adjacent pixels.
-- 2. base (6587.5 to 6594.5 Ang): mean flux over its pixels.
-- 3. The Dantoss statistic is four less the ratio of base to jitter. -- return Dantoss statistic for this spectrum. -72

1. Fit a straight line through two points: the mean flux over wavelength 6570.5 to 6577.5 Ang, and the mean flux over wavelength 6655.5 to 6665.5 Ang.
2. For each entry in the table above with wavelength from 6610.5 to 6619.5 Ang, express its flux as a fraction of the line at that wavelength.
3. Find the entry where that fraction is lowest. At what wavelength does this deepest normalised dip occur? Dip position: 6611.0 Ang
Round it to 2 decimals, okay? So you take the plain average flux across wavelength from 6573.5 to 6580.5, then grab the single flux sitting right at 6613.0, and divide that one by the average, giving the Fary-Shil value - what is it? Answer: 0.91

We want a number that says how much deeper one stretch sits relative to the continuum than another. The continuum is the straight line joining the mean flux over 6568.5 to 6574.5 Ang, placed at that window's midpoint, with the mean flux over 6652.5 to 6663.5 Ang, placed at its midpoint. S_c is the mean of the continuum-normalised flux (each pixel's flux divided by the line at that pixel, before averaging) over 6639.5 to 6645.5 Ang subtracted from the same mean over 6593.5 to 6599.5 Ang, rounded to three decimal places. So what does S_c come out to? -0.053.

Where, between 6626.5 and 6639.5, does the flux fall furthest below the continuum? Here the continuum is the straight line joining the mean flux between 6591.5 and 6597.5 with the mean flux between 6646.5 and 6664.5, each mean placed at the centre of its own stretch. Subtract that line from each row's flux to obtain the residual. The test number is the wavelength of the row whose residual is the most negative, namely 6636.0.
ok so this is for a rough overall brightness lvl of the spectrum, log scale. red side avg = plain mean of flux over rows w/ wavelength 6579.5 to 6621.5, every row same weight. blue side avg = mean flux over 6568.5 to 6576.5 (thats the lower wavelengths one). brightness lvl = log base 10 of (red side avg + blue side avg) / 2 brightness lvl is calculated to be 1.09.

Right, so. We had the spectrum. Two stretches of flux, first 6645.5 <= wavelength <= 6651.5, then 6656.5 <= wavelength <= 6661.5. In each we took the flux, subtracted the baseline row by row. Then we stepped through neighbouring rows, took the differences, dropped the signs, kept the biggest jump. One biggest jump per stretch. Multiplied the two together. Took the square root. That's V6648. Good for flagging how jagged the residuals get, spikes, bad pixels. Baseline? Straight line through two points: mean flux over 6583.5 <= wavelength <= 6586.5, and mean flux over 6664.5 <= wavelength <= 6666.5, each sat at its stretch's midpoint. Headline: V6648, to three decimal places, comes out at 0.122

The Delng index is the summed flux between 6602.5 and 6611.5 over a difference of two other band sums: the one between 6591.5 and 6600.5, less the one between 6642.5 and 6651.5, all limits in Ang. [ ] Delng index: -26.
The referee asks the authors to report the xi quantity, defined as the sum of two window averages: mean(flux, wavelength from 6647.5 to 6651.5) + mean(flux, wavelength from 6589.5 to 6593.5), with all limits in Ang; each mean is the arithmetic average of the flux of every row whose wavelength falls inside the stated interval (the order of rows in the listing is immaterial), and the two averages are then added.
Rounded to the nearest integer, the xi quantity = 24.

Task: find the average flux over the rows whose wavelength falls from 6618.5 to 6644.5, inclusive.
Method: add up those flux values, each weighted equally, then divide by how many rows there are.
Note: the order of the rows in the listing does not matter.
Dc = 11.8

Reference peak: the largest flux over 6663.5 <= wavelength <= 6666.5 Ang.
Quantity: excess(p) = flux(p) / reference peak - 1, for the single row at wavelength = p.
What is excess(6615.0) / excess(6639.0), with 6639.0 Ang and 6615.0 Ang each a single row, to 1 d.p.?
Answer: 1.8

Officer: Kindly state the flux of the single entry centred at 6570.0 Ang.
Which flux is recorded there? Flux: 12.15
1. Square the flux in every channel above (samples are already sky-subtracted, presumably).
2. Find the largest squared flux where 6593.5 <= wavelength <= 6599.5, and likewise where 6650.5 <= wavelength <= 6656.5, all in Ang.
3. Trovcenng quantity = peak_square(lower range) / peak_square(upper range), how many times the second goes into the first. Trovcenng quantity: 0.96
